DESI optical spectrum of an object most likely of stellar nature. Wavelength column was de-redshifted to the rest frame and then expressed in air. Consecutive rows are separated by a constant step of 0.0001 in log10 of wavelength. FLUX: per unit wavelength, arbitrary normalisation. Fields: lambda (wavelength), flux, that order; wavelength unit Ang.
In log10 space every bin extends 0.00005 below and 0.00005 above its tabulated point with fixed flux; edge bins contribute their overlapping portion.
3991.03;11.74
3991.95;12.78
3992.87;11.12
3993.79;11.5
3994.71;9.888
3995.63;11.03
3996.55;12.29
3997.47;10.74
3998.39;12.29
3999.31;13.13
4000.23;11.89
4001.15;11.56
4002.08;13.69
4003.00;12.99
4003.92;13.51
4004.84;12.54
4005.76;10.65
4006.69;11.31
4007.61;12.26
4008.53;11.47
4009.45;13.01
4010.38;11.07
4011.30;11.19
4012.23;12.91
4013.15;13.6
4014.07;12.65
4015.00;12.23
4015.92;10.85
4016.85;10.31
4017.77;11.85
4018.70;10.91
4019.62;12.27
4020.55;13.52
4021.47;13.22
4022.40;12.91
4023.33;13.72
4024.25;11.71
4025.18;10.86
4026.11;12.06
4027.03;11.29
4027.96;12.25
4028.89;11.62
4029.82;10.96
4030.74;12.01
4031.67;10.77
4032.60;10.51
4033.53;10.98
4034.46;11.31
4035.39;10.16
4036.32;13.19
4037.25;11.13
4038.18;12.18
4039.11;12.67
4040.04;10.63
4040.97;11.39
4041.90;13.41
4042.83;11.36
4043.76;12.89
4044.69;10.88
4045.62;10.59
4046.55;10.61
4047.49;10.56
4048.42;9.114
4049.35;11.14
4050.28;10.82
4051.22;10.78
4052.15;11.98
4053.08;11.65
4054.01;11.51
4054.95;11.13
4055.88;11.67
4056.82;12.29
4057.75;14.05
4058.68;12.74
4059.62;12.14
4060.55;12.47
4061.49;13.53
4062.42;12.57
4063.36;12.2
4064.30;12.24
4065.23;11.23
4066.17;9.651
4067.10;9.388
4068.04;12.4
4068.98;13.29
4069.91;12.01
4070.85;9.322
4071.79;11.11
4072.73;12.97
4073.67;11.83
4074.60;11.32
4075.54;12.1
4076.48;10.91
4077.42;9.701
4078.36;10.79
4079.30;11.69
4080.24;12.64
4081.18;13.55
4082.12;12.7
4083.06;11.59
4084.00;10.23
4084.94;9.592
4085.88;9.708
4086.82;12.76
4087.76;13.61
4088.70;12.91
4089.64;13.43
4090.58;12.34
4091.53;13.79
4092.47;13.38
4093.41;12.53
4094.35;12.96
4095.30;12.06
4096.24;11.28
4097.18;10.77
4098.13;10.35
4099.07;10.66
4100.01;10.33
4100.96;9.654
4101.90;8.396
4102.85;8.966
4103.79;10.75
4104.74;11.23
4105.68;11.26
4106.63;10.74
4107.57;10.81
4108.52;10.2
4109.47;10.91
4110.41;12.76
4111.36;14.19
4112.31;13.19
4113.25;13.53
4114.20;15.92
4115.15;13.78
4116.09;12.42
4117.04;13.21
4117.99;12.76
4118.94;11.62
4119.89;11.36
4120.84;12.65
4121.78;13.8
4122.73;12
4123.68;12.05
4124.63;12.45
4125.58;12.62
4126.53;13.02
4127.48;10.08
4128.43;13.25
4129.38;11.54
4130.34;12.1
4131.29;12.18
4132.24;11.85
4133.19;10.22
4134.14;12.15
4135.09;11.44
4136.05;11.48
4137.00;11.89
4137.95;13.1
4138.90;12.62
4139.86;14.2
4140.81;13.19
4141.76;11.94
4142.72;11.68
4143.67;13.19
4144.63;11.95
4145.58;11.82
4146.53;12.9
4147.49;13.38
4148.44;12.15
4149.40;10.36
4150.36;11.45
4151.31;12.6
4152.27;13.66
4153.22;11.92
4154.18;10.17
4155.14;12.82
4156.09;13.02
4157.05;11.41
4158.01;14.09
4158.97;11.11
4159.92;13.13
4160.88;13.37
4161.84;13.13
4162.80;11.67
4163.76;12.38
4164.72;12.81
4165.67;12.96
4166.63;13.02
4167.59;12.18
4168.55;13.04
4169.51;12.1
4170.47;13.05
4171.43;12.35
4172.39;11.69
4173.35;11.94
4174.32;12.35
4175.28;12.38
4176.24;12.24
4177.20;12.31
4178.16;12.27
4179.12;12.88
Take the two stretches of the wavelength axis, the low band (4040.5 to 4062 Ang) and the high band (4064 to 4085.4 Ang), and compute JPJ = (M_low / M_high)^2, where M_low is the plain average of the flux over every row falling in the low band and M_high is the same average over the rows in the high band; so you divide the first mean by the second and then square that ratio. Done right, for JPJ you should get 1.05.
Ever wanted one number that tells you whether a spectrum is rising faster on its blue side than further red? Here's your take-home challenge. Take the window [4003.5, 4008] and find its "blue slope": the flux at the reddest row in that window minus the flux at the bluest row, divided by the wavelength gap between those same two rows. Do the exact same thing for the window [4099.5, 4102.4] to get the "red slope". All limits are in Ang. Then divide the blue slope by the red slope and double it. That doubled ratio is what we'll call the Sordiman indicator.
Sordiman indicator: 1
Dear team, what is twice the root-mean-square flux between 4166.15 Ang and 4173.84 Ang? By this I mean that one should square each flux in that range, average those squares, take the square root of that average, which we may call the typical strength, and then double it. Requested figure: 24.9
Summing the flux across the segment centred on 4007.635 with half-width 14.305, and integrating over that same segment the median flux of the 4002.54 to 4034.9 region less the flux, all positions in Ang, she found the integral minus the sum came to -377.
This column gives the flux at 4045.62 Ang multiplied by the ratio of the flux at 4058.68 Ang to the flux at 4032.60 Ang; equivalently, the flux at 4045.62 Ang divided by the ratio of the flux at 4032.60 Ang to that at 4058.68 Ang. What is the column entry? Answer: 12.8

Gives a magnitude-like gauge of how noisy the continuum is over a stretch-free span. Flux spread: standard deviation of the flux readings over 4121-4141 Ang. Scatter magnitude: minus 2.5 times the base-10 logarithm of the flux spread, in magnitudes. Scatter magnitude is 0.0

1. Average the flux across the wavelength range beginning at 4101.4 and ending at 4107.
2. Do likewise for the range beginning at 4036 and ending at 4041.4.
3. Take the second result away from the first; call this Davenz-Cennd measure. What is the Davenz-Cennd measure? -1.6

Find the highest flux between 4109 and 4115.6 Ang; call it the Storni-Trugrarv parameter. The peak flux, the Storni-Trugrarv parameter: 15.92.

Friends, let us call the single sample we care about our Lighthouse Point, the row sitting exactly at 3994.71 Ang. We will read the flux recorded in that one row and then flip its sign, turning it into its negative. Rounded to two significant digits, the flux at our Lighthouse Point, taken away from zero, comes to -9.9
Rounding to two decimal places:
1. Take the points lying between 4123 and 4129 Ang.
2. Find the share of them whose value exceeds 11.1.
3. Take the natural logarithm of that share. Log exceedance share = -0.18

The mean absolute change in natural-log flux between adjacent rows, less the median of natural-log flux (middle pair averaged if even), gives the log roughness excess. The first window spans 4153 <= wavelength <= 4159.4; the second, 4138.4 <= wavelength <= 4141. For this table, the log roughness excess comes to -2.42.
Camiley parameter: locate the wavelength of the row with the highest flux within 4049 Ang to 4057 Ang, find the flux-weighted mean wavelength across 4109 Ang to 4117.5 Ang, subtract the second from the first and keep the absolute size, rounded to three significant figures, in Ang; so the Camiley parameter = 56.5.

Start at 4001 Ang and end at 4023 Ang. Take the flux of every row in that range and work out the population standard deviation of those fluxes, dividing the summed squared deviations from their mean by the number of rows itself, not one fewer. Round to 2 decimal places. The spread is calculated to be 1.02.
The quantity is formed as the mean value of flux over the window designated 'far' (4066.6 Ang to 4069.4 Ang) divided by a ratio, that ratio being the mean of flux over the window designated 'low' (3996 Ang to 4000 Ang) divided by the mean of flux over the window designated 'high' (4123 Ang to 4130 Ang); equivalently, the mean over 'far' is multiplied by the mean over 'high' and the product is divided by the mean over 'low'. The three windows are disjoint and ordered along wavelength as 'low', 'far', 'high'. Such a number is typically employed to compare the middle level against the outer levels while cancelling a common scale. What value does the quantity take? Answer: 11.7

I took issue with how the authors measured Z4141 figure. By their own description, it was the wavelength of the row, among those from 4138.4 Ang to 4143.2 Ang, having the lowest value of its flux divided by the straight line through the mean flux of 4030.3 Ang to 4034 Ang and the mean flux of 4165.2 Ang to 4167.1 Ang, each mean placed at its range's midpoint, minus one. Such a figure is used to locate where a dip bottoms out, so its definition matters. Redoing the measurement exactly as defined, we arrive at 4142.72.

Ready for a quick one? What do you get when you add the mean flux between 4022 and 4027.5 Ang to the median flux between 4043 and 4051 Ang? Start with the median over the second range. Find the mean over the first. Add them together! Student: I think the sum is 22.8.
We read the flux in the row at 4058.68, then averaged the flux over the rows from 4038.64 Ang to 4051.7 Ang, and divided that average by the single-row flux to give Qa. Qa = 0.88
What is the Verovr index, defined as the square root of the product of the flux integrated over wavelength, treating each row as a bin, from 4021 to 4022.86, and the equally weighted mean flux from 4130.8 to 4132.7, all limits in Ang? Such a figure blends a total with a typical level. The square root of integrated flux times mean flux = 17.1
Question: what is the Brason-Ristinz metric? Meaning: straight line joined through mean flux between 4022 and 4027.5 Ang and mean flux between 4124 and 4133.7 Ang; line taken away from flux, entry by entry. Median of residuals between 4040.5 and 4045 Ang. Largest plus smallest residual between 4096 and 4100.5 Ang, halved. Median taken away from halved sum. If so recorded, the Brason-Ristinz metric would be -0.50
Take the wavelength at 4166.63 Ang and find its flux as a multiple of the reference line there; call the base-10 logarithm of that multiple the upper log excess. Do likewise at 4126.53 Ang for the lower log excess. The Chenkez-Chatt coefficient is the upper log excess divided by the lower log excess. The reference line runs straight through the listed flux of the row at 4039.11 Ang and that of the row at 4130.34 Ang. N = 1.29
